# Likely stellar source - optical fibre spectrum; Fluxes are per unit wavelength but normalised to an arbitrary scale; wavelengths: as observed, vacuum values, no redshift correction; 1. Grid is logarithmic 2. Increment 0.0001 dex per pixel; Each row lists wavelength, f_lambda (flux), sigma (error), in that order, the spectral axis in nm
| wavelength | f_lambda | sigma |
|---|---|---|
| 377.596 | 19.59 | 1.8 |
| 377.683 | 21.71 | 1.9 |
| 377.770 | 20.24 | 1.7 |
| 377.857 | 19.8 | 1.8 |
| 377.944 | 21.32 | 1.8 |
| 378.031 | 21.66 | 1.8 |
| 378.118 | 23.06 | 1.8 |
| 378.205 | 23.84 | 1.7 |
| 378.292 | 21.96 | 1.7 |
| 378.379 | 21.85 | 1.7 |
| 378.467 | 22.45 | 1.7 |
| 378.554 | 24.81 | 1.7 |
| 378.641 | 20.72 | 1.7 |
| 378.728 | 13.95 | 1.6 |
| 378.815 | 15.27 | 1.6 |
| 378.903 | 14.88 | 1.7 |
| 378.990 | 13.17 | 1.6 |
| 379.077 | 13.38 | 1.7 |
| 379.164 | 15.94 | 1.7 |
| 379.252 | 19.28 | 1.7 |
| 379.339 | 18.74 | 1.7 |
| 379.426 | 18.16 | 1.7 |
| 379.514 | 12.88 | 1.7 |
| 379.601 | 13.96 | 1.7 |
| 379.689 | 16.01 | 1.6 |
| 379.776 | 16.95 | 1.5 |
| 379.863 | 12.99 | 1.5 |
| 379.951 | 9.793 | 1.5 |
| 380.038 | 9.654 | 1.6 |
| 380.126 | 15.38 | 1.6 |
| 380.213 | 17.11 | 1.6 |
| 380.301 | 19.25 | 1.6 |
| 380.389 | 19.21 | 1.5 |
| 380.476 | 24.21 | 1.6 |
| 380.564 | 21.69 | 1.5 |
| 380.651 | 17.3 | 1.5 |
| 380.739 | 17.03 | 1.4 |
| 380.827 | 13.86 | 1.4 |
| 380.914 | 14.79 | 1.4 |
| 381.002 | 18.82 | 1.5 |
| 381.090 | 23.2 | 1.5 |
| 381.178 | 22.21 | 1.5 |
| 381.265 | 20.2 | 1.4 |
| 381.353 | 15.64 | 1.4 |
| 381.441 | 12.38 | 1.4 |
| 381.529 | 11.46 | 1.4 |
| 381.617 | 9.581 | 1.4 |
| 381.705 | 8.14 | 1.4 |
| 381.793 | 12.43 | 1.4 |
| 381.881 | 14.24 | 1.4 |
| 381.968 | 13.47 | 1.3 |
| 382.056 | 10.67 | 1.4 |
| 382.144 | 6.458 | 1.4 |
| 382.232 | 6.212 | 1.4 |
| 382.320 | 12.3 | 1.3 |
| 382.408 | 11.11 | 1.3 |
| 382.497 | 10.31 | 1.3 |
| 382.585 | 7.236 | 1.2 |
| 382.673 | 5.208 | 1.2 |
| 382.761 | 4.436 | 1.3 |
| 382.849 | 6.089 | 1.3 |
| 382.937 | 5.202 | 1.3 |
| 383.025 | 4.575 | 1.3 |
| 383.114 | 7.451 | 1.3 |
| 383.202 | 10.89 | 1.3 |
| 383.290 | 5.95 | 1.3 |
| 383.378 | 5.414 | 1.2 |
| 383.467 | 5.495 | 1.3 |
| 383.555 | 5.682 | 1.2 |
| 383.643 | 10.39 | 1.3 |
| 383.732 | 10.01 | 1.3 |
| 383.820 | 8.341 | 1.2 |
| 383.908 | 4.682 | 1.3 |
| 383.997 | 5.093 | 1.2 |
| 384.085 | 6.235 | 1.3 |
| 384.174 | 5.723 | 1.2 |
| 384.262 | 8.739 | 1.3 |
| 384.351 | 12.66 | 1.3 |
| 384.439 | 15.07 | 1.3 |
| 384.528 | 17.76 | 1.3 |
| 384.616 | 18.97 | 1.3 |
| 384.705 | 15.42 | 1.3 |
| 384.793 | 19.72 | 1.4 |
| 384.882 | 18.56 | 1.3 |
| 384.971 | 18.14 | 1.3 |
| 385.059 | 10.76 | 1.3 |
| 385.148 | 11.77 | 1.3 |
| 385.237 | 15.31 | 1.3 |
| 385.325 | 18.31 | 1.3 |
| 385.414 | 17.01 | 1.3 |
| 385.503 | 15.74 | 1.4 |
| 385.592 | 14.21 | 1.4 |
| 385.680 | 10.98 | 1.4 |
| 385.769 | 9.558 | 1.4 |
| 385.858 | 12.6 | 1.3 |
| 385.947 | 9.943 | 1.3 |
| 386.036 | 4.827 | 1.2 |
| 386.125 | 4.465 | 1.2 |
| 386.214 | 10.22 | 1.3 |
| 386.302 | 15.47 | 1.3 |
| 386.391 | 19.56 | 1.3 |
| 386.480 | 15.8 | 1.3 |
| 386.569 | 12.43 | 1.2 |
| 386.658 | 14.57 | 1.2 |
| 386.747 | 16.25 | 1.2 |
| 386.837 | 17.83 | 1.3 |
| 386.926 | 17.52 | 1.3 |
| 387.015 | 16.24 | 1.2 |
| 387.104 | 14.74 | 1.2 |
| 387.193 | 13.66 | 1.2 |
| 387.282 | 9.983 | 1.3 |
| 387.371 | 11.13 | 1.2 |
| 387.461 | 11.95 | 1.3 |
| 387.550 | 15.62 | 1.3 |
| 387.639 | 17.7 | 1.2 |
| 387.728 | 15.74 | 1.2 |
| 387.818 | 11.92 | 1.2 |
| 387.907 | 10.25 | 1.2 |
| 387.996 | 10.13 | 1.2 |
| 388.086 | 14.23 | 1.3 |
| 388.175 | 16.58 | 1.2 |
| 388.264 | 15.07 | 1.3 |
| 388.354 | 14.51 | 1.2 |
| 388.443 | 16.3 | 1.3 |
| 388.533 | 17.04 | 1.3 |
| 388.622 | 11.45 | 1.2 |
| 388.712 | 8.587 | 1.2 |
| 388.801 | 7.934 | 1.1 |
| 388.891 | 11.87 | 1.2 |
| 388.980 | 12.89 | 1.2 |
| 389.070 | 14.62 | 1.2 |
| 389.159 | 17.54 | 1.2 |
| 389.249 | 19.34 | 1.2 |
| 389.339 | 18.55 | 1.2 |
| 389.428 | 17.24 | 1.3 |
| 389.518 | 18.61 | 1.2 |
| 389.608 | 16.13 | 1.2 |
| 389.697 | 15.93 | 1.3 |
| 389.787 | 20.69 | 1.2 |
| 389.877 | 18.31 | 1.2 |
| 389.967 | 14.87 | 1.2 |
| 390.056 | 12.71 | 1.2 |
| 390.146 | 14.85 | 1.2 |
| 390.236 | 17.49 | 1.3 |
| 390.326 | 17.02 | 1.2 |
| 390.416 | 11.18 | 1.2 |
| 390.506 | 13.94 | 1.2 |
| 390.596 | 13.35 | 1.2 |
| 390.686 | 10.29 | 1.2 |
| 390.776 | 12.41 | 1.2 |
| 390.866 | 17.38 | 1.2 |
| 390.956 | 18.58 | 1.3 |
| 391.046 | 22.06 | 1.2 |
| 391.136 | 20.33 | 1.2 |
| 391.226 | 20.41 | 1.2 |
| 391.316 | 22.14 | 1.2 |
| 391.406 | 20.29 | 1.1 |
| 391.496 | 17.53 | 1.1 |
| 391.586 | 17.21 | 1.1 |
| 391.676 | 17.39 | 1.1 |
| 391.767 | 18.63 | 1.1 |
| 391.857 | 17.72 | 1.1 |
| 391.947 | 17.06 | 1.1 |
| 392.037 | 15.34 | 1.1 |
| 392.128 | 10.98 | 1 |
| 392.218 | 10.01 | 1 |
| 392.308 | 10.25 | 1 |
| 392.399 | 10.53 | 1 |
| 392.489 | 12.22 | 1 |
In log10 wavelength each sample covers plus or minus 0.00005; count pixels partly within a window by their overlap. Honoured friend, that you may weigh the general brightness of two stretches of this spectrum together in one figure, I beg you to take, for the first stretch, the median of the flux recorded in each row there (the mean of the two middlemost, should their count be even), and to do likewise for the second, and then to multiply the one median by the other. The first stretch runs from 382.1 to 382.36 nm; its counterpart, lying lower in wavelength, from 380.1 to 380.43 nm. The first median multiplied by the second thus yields 117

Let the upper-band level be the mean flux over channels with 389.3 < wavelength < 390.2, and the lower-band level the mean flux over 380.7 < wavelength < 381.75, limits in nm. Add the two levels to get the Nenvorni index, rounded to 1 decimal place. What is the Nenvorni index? 32.4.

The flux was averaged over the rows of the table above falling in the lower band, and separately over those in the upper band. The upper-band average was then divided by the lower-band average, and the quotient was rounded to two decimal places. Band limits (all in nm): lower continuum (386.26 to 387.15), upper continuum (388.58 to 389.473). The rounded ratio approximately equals 0.87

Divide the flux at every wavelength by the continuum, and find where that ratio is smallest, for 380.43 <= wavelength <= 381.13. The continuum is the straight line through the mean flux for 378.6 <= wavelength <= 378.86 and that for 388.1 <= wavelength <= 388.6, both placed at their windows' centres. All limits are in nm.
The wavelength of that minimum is 380.827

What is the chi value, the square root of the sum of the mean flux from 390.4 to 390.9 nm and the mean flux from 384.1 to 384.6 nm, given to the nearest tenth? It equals 5.0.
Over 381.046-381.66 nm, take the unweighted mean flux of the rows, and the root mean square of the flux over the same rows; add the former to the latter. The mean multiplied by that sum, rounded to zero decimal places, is 549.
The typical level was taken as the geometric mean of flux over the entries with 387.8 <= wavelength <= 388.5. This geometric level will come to 13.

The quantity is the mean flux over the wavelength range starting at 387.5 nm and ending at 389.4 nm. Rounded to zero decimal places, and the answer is 14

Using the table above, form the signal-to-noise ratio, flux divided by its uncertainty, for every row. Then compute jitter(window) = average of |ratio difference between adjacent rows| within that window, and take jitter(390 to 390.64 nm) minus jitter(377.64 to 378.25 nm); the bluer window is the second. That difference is 1.1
